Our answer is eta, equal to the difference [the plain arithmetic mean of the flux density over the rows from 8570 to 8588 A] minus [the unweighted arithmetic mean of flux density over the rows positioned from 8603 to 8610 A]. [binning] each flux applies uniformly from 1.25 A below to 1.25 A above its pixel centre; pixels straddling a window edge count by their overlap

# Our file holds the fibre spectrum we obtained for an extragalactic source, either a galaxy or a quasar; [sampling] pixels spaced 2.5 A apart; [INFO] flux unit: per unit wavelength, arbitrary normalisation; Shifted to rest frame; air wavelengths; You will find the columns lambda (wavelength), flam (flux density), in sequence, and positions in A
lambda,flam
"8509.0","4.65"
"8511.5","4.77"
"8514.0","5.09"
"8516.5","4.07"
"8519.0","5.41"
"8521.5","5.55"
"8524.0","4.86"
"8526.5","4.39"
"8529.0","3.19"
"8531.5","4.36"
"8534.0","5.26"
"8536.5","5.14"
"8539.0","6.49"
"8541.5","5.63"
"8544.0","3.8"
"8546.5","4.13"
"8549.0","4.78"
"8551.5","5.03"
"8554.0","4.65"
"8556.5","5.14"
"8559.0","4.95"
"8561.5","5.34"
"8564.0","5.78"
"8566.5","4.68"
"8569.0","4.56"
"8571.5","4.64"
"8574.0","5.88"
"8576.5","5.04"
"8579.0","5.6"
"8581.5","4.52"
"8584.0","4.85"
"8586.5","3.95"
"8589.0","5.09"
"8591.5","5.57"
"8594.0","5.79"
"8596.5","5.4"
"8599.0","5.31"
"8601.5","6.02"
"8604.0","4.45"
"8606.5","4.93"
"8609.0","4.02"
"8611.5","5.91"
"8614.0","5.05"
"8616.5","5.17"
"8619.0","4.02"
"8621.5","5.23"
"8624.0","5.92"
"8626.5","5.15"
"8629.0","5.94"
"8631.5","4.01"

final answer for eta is 0.5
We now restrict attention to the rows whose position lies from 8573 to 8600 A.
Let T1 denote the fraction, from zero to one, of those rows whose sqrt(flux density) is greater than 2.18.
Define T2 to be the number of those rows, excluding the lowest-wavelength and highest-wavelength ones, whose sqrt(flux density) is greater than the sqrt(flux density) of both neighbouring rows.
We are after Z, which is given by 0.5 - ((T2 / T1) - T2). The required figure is -0.2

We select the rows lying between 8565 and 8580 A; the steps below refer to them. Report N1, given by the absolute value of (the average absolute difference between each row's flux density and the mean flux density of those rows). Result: 0.45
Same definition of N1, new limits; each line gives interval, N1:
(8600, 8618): 0.53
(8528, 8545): 0.90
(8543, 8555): 0.41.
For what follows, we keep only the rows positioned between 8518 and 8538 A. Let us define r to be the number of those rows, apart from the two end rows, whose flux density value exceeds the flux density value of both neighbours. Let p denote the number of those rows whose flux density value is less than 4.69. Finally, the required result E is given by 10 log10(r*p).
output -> 7.8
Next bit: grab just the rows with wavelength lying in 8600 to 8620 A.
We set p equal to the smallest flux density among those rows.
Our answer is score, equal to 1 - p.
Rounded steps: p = 4.02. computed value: -3.0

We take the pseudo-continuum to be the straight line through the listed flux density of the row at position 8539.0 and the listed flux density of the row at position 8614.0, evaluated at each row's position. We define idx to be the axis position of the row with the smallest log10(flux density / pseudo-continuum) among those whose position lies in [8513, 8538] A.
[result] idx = 8529.0 A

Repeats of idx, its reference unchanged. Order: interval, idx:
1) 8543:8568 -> 8544.0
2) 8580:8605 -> 8586.5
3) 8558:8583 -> 8569.0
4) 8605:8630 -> 8609.0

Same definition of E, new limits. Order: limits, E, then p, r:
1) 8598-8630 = 11.8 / 3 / 5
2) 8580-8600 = 6.0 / 2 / 2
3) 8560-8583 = 10.8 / 4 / 3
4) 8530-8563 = 12.0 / 4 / 4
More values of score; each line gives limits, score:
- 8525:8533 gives -2.2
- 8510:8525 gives -3.1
